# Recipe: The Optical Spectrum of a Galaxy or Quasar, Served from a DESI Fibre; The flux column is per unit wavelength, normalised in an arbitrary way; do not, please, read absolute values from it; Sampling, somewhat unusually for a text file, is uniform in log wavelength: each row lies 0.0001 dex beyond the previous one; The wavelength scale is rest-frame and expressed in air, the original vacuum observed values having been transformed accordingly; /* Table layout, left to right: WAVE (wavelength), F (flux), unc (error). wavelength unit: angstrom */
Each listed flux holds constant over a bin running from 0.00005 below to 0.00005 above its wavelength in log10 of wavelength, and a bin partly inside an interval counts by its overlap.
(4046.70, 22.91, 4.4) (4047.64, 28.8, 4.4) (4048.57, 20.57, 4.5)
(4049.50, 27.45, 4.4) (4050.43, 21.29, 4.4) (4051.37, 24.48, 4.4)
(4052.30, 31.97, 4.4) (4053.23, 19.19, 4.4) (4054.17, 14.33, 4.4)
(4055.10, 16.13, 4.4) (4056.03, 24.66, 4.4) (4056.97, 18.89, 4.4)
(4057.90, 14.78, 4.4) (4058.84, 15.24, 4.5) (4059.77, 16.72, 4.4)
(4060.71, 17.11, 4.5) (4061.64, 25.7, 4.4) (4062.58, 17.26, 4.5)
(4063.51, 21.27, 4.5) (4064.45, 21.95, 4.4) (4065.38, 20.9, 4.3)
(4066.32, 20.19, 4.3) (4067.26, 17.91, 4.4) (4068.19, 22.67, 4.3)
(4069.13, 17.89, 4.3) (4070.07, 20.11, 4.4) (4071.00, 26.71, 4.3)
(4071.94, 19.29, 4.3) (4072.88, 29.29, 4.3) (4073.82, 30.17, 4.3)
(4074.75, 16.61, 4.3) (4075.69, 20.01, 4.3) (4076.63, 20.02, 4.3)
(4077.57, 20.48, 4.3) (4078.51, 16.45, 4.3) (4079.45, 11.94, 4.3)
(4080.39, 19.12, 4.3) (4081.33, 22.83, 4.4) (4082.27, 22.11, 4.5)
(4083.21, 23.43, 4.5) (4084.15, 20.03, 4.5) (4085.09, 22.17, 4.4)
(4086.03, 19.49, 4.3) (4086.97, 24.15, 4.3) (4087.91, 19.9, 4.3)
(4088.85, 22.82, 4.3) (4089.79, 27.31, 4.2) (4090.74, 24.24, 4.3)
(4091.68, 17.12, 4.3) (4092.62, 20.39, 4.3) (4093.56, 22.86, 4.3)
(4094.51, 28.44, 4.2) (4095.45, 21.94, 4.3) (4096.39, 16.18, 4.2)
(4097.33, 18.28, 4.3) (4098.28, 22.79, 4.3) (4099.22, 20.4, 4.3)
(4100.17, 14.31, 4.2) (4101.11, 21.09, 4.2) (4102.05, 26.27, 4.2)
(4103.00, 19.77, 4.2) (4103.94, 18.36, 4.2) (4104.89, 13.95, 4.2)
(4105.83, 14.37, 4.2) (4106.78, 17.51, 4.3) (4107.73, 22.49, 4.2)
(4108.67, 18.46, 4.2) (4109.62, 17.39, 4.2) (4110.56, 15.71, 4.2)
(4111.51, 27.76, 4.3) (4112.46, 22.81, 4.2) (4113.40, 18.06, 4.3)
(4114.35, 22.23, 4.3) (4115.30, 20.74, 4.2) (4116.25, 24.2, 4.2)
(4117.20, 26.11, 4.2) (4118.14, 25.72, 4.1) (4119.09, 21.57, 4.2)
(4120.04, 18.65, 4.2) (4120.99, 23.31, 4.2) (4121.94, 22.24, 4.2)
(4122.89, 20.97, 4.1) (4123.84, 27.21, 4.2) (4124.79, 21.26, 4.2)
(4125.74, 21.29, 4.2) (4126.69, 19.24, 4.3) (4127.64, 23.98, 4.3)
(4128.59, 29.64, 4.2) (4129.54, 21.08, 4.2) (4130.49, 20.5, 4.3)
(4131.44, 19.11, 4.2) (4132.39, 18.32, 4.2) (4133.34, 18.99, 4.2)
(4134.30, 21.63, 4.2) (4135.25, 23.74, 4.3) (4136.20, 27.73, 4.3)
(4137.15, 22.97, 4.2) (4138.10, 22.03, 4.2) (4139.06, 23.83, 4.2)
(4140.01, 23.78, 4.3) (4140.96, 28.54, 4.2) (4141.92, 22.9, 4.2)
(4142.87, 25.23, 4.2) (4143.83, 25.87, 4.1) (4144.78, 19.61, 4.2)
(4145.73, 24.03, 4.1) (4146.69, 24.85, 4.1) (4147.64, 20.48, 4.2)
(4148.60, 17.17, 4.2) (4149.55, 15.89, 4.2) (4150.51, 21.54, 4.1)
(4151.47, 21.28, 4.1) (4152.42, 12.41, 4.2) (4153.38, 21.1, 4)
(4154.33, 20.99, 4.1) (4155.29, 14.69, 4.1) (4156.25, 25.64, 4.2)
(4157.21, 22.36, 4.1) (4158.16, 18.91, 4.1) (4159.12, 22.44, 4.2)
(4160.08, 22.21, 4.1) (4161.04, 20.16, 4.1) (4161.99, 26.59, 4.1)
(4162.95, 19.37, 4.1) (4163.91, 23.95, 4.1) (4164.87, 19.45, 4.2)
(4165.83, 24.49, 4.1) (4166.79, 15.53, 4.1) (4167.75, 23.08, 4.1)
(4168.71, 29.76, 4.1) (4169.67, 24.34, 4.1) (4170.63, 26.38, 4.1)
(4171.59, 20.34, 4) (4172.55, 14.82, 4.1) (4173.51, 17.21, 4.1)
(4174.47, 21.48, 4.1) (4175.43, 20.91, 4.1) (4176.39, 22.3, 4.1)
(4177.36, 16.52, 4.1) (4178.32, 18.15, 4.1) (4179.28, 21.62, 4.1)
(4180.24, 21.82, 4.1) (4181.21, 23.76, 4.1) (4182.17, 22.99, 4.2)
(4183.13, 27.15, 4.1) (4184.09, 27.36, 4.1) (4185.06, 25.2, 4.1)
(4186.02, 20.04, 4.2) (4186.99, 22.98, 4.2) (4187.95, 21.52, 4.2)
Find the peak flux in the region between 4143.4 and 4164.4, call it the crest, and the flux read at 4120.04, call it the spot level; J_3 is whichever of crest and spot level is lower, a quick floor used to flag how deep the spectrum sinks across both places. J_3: 19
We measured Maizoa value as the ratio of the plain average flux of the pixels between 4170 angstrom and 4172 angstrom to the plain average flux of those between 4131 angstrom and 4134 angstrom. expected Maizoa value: 1.24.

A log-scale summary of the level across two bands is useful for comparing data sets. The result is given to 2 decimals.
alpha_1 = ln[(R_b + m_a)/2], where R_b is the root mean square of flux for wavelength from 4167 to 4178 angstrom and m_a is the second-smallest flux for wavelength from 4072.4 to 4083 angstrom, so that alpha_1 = 2.96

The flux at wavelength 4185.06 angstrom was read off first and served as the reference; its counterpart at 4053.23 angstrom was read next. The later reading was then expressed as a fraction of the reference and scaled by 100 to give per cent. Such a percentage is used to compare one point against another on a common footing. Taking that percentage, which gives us 76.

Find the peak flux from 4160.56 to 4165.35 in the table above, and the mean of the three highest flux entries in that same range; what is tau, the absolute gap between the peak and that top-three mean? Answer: 3.0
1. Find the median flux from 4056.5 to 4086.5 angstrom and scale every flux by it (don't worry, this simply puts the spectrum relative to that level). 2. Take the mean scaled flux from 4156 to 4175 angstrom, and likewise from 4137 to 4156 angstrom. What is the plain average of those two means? 1.08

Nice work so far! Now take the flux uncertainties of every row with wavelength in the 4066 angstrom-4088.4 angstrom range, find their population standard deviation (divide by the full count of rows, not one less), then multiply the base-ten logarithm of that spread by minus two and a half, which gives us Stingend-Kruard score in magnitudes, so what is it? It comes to 2.88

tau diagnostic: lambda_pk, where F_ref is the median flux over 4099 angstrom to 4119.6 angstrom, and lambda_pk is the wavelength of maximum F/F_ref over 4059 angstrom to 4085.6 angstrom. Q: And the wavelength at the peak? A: 4073.82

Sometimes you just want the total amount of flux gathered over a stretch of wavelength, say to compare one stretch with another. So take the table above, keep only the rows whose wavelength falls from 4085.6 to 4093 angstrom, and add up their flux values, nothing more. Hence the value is 175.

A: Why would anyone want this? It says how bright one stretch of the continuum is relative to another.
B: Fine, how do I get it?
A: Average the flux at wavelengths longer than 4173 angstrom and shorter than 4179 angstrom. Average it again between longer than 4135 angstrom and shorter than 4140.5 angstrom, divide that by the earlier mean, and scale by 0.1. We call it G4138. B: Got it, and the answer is 0.124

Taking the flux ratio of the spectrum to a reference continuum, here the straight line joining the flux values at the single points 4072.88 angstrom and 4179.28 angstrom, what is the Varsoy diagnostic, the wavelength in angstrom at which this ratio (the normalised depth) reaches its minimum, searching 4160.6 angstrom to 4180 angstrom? 4172.55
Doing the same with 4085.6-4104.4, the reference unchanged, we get 4100.17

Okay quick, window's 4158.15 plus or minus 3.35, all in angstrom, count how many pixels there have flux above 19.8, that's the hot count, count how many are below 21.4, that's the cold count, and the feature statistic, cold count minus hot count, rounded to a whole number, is -2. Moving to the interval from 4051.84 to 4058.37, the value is 3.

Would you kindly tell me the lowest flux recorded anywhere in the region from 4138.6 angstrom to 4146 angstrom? 19.61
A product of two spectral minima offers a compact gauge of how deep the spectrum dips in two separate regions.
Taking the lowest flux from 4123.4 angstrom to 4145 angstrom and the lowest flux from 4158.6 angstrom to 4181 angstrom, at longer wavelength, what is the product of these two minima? 272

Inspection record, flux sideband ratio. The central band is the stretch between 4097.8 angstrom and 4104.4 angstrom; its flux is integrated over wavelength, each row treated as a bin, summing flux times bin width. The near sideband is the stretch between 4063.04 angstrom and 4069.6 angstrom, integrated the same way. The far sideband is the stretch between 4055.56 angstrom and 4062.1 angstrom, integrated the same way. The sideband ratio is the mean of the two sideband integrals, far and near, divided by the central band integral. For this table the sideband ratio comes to 0.96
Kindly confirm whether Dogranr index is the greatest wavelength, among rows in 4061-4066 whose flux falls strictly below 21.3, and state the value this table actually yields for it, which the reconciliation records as 4065.38 angstrom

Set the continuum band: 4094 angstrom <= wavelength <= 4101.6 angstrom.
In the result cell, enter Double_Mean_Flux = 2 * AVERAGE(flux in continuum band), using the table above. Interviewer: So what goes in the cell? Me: 40.9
